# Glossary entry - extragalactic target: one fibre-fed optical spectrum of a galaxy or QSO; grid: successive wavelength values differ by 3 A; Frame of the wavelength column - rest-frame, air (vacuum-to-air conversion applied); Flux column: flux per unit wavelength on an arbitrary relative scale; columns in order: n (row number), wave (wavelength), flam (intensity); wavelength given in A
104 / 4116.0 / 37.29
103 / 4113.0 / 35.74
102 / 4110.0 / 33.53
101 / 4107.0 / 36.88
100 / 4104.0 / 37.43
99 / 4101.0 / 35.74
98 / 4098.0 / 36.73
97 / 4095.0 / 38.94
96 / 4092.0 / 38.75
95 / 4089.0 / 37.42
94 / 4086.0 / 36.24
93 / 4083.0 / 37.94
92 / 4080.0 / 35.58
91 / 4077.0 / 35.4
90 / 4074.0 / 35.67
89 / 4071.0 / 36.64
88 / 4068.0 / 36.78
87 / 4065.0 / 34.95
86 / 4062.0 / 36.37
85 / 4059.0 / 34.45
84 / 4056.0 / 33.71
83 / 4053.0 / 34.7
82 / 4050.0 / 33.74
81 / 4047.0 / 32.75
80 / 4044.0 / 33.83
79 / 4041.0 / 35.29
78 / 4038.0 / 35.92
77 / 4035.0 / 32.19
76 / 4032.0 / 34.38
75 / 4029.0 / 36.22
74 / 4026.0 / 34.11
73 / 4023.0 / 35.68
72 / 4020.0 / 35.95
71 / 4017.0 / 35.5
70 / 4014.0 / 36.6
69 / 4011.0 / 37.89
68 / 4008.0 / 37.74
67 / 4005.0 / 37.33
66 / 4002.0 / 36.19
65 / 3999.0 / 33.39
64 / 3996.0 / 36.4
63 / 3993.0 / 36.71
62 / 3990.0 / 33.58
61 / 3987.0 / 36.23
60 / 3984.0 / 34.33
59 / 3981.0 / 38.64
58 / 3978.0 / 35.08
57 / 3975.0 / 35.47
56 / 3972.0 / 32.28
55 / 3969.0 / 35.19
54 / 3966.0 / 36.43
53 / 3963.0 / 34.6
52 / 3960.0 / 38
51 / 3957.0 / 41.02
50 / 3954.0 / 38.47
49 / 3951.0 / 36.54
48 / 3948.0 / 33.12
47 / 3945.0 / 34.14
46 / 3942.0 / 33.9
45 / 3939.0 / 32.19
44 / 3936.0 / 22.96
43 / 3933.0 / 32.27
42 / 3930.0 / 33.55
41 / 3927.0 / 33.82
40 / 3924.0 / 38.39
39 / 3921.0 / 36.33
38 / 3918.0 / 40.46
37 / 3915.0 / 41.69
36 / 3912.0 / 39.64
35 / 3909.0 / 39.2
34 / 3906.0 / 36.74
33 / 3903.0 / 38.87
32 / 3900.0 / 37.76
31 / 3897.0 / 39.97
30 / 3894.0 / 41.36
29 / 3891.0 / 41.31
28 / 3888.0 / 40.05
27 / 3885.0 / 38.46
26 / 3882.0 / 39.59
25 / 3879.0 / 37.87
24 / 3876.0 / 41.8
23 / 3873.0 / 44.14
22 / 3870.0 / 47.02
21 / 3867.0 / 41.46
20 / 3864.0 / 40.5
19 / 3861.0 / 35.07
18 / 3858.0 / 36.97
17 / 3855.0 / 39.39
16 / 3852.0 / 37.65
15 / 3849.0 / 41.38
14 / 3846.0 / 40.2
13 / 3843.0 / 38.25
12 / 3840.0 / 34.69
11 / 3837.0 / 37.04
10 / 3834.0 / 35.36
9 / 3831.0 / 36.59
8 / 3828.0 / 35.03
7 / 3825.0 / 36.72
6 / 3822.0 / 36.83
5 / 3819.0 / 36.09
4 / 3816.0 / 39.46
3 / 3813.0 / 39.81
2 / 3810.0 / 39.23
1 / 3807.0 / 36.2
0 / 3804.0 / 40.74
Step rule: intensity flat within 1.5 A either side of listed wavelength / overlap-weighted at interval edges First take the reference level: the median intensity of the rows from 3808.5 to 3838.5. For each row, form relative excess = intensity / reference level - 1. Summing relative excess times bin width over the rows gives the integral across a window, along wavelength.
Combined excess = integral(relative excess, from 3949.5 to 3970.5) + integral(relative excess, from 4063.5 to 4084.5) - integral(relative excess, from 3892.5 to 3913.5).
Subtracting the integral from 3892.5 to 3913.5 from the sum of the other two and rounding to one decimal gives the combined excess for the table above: -1.4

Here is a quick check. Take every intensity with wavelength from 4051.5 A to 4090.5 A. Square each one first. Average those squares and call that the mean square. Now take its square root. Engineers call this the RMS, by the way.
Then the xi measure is 35.9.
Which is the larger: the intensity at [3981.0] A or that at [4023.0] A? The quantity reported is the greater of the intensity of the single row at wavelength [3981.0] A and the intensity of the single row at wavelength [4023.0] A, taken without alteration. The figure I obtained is 38.6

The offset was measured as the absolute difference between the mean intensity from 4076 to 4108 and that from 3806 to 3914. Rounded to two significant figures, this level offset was 1.8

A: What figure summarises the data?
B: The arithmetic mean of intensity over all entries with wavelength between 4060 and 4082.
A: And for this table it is 35.9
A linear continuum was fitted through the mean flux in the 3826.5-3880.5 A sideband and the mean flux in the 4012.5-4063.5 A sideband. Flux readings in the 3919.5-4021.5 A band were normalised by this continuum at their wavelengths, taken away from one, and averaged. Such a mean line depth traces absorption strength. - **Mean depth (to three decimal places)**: 0.027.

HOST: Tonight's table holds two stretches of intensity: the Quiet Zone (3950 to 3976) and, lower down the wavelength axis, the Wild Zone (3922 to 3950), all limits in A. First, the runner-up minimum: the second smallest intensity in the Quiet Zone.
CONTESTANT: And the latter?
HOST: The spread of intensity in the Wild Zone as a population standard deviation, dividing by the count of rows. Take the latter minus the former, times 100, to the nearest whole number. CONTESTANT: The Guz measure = -3075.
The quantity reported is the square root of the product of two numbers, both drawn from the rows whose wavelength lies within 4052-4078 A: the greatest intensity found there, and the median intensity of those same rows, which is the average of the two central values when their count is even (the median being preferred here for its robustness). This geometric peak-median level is 36.1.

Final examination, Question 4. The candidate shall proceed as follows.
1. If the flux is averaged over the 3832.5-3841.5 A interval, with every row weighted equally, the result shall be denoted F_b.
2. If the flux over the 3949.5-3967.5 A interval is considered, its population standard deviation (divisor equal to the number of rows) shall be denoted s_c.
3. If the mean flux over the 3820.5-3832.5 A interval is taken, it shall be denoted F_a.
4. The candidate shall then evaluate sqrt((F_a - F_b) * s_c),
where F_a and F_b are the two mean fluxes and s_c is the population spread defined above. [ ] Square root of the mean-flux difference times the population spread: 1.1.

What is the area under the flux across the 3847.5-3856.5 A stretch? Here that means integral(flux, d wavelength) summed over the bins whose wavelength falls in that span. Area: 355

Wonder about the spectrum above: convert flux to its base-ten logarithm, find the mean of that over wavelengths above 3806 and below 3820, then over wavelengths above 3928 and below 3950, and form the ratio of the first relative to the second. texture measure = 1.06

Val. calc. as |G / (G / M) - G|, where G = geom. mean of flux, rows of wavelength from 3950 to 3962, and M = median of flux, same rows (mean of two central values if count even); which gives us 0.24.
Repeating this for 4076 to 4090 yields 0.26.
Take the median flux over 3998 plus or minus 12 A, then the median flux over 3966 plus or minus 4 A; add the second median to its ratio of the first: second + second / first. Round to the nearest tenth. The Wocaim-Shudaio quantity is 36.2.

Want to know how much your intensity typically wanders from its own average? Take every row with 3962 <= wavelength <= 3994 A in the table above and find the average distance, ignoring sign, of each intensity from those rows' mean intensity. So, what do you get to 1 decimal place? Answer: 1.2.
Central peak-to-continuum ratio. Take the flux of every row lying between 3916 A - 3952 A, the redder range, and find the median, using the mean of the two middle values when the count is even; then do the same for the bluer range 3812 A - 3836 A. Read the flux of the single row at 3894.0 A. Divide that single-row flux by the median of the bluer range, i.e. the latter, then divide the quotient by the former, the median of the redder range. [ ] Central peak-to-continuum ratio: 0.0333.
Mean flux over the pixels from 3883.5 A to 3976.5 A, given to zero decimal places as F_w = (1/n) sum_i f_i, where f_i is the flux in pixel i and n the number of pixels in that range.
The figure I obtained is 37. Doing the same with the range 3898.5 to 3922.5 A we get 39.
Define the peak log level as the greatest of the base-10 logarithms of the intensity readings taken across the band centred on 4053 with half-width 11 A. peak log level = 1.56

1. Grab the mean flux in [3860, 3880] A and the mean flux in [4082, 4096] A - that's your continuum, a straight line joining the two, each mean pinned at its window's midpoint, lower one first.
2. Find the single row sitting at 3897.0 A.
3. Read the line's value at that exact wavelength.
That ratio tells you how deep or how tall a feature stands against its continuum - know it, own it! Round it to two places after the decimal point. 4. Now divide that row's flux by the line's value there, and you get 0.98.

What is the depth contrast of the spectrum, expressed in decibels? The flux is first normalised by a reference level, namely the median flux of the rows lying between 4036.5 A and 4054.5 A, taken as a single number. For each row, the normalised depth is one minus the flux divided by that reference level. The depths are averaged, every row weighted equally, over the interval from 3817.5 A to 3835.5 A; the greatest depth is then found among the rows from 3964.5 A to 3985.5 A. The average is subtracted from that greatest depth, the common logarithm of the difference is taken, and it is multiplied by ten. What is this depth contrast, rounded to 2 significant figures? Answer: -9.5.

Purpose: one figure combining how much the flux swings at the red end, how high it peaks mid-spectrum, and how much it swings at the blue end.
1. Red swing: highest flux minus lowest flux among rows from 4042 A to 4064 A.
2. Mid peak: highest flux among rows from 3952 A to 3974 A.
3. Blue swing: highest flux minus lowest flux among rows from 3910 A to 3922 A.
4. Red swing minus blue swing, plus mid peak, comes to 39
